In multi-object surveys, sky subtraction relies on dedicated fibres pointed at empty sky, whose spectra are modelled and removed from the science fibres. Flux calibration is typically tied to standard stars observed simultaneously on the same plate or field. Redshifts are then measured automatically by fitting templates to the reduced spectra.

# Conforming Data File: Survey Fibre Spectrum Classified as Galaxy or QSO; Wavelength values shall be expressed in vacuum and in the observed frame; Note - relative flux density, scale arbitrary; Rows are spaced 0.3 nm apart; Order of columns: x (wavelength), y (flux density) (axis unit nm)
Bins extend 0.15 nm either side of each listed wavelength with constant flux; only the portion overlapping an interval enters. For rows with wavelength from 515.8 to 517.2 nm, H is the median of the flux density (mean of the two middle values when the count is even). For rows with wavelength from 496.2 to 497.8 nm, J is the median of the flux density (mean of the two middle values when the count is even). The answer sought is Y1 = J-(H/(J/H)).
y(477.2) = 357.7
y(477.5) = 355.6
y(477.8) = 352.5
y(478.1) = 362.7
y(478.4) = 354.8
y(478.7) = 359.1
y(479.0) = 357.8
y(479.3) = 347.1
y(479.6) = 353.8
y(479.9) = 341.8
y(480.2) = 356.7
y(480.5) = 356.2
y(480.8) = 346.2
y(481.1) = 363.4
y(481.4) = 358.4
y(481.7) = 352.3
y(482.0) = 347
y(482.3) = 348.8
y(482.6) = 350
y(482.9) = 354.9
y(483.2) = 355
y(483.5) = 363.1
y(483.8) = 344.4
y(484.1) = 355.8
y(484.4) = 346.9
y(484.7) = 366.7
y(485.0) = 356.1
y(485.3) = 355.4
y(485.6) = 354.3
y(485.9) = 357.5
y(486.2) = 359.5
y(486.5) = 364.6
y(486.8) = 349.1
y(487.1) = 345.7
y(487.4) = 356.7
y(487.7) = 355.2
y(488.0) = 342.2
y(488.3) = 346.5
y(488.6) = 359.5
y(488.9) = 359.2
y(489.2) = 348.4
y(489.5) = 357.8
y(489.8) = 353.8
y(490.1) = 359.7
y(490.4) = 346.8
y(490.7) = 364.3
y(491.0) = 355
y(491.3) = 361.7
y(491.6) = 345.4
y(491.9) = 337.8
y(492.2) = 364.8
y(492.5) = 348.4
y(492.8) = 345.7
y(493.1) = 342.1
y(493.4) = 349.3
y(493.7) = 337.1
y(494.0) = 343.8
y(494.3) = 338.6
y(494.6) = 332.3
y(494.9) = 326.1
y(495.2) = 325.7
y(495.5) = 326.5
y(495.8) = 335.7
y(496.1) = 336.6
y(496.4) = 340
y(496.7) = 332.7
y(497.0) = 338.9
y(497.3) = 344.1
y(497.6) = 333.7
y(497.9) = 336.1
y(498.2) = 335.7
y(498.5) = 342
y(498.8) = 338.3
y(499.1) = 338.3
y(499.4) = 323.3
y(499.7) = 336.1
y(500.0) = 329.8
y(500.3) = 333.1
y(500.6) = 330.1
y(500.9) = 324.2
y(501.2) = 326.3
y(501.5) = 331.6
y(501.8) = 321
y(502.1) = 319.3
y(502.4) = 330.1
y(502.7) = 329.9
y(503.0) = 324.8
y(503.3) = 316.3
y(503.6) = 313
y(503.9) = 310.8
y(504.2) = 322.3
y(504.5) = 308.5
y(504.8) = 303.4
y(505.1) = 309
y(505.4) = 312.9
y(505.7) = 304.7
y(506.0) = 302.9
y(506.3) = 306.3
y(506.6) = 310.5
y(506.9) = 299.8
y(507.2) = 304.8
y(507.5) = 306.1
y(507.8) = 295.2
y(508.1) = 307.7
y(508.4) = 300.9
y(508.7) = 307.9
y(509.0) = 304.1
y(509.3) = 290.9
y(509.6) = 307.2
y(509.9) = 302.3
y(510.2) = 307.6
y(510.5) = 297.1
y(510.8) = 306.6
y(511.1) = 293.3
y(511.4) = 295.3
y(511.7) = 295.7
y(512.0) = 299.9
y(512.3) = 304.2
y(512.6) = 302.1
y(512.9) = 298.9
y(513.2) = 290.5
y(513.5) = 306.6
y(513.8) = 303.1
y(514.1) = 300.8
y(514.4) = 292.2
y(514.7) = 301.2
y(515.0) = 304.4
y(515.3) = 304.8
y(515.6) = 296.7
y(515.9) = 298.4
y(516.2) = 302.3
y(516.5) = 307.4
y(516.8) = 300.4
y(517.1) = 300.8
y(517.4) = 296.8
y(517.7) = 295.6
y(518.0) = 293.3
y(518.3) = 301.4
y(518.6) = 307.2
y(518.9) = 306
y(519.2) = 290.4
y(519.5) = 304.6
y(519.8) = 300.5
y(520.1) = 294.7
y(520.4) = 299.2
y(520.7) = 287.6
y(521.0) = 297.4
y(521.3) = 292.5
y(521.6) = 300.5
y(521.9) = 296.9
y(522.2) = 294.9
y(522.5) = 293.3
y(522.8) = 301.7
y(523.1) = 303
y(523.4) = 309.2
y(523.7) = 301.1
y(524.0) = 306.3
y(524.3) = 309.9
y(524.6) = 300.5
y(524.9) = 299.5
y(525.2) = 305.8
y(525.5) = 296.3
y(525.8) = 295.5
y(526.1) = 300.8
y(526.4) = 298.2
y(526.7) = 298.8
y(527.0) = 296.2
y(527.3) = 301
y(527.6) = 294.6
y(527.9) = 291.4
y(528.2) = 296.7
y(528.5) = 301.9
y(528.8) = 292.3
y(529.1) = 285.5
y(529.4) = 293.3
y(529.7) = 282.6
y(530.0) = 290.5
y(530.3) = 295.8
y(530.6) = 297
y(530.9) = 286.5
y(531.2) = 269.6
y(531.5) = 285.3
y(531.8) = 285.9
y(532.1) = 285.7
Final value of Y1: 72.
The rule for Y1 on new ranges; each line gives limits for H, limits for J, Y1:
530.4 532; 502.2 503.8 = 73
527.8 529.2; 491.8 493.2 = 99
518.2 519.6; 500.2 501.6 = 49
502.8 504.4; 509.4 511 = -20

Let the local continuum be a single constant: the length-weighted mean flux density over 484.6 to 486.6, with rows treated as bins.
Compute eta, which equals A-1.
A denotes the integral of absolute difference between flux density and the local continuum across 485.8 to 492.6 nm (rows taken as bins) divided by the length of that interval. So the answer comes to 6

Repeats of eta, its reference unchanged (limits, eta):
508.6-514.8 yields 58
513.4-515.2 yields 56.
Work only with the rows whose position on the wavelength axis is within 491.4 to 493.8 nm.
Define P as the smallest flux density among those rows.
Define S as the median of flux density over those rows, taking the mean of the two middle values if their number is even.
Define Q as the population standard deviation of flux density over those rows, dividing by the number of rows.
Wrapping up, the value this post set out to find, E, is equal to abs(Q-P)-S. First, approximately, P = 337.1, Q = 8.1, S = 346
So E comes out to -17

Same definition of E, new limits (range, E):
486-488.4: -17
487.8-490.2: -20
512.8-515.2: -16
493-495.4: -20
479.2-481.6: -20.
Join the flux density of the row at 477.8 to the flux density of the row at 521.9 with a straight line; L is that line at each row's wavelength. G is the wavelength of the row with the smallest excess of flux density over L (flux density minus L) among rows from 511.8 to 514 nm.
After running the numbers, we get 513.2 nm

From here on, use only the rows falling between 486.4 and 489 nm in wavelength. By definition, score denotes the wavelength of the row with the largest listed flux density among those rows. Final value 486.5 nm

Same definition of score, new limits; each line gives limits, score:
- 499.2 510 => 499.7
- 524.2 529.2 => 524.3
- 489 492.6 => 492.2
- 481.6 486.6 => 484.7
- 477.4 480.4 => 478.1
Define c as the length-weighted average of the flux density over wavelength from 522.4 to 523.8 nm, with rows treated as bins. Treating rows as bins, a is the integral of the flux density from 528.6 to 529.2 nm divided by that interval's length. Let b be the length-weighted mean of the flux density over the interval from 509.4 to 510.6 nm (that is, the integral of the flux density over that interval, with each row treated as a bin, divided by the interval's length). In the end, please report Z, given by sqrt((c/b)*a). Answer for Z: 17.0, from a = 290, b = 303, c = 302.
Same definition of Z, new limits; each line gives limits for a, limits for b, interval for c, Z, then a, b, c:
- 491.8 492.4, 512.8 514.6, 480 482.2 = 20.4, 352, 299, 354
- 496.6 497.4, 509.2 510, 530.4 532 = 17.9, 339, 301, 285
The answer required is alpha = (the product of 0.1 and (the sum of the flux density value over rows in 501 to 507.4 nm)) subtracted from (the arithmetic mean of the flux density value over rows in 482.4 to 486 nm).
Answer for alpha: -306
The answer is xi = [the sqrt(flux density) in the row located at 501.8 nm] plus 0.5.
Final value 18.4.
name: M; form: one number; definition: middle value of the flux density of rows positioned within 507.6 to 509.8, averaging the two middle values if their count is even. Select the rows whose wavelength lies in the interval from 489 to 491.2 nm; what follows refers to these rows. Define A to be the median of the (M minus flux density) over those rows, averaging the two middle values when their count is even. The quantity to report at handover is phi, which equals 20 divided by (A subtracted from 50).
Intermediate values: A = -51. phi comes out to 0.20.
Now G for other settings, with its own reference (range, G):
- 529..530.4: 529.7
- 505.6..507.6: 506.9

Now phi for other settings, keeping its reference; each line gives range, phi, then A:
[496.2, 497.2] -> 0.24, -35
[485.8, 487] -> 0.19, -54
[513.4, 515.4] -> 0.41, 1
